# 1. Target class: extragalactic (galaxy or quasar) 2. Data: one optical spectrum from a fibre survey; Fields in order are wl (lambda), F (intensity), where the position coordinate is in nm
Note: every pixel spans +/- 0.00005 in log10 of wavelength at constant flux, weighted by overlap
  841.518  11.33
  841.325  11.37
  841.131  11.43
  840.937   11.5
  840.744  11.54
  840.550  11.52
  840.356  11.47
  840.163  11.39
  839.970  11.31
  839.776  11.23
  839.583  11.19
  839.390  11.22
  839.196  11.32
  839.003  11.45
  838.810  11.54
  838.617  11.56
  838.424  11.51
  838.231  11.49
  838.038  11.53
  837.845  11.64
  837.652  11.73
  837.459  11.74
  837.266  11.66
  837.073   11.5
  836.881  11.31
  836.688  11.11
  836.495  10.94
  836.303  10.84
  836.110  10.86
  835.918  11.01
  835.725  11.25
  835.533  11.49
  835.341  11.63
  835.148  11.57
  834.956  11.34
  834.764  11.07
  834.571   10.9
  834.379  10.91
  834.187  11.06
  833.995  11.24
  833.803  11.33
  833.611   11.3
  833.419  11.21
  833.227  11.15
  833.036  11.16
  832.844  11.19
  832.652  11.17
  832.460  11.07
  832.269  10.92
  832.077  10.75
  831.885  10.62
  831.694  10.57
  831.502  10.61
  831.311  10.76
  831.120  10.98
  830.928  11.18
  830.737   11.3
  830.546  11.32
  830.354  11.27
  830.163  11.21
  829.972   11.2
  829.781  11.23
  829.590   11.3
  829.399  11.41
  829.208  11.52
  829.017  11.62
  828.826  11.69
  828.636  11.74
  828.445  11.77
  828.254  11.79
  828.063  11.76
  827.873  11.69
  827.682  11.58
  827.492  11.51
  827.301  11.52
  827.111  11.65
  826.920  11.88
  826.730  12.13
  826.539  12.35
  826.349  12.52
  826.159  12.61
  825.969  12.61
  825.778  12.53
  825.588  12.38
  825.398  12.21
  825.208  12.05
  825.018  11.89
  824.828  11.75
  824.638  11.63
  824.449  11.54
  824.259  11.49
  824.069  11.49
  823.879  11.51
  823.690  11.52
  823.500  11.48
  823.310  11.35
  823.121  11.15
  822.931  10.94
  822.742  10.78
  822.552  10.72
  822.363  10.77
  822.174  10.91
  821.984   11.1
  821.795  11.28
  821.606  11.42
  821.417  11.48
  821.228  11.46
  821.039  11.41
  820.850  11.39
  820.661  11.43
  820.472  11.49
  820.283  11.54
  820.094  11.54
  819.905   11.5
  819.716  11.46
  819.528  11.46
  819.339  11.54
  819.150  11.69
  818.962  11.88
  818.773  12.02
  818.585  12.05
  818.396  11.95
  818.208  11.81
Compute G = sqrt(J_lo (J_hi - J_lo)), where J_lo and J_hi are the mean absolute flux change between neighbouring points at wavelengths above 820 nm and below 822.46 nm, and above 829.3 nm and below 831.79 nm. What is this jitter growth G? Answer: 0.029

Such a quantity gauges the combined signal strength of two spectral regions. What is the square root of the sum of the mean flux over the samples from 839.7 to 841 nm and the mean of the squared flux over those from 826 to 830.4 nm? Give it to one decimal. 12.2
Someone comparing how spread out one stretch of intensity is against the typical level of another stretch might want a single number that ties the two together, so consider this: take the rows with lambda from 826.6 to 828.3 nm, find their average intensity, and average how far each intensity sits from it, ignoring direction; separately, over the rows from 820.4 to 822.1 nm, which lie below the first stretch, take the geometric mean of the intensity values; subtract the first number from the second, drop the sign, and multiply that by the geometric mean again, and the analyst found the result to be 128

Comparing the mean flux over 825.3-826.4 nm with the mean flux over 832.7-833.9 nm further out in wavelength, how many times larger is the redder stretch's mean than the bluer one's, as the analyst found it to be 0.90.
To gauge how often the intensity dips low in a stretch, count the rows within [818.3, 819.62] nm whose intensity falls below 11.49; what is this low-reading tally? 1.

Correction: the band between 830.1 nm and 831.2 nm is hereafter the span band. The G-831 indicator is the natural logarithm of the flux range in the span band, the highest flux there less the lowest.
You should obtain -1.1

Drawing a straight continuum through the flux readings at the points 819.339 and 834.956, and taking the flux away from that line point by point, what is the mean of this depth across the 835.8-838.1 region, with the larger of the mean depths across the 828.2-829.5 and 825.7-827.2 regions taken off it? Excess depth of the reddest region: 0.2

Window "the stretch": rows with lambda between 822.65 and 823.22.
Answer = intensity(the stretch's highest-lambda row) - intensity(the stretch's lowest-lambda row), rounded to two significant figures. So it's 0.37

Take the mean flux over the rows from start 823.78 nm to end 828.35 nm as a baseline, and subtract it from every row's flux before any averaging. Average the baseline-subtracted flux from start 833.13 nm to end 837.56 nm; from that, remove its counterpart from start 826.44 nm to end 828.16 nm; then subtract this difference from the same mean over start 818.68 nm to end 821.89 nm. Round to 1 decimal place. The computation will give 0.2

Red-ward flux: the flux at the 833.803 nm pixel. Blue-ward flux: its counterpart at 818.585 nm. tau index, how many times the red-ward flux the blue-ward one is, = 1.06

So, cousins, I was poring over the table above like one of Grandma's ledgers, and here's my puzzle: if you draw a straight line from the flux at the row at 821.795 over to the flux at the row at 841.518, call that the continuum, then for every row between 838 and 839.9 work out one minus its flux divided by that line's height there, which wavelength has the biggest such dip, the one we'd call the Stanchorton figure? 839.583 nm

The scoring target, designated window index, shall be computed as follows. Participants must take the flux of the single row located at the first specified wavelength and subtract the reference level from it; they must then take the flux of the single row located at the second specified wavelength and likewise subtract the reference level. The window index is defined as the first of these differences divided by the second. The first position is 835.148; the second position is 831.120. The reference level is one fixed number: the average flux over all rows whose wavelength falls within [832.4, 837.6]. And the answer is -1.4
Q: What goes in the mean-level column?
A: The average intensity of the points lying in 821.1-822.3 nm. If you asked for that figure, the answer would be 11.3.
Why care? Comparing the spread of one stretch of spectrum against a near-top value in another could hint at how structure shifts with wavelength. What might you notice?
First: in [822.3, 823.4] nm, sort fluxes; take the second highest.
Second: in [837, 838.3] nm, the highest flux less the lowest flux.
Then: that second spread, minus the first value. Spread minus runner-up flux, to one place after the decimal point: -10.9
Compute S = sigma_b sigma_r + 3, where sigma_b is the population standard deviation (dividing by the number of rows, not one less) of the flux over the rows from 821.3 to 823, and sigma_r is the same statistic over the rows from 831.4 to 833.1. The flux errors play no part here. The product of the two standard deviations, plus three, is 3.07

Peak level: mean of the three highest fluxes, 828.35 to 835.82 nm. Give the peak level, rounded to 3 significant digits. 11.7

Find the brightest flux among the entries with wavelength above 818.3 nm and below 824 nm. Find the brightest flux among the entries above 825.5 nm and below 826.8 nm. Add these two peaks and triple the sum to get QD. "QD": 74.0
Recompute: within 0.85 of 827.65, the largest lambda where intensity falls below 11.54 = 827.492 nm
